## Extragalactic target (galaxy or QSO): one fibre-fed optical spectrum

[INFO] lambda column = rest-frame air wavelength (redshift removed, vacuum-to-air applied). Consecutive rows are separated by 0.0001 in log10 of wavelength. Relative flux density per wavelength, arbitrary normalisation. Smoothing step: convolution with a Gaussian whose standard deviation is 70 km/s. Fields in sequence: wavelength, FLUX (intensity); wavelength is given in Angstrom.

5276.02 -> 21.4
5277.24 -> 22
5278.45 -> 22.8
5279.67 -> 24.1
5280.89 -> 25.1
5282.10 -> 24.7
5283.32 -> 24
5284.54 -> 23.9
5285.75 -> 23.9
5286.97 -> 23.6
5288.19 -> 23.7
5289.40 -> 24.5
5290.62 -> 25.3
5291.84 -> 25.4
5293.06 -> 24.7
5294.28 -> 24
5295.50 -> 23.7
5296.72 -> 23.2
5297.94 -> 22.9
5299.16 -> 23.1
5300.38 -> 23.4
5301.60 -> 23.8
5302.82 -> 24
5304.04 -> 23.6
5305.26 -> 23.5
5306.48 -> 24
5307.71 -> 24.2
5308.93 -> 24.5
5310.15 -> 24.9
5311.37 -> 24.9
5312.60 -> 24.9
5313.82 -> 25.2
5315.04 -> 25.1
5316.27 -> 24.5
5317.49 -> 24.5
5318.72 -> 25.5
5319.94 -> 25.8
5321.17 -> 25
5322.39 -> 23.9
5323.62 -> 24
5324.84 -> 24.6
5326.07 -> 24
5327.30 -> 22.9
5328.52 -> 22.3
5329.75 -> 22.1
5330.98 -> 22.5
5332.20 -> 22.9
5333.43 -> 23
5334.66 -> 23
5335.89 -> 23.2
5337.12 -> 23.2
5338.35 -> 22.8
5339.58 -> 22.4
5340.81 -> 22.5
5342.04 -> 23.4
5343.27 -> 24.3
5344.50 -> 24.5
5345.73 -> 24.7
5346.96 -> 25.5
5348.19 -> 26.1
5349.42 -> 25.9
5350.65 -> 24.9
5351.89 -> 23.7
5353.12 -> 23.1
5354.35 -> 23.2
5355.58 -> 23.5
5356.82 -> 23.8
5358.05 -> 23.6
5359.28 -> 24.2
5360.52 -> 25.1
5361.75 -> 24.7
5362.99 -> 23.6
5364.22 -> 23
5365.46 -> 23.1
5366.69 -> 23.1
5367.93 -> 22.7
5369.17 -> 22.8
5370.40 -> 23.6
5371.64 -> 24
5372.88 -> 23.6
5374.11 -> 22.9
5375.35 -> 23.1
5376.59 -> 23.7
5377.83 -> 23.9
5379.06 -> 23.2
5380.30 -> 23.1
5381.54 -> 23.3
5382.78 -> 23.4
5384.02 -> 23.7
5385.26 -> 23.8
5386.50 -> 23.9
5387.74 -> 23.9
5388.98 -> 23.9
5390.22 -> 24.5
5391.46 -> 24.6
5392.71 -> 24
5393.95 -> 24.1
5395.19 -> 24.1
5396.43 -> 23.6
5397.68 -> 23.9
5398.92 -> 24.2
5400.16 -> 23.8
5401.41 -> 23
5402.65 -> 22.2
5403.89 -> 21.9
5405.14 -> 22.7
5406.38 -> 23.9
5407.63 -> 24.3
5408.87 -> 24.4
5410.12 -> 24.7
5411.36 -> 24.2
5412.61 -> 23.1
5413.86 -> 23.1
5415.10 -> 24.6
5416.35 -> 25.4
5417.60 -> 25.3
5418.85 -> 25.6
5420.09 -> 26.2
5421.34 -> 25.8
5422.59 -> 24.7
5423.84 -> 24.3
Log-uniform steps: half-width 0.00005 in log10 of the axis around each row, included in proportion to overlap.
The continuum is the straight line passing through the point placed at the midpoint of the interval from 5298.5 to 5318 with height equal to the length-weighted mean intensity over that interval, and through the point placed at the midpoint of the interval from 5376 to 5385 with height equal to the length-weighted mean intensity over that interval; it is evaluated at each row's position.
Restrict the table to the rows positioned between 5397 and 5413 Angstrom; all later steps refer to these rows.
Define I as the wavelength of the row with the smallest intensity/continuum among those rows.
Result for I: 5403.89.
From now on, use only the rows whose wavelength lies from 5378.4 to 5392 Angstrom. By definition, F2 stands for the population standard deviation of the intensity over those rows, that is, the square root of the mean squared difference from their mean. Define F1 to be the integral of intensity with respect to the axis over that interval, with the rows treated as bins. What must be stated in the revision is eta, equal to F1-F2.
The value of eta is 323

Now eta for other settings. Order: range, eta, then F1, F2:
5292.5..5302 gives 224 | 224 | 0.54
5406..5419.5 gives 329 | 330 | 0.80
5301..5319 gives 440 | 440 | 0.59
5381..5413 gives 759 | 760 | 0.68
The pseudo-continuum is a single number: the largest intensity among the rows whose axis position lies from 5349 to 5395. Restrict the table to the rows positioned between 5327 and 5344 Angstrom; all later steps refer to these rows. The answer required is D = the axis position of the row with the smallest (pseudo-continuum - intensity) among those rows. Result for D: 5343.27 Angstrom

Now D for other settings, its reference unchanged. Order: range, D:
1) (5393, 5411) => 5410.12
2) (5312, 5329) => 5319.94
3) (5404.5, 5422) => 5420.09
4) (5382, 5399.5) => 5391.46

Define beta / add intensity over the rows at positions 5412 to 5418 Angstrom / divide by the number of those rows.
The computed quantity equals 24.3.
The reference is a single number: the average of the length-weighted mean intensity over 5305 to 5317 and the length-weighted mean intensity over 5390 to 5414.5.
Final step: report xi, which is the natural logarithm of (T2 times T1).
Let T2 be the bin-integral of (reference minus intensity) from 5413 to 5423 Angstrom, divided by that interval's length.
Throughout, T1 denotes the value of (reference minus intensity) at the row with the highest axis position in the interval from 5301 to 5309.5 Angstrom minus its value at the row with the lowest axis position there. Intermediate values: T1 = -0.7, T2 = -0.9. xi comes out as -0.5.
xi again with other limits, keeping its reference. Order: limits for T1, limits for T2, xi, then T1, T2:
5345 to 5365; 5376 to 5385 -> 0.1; 1.7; 0.7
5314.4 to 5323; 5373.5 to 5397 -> -0.7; 1.2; 0.4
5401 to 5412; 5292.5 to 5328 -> -2.6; -1.2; -0.1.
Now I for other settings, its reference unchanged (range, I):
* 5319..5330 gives 5329.75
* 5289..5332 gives 5329.75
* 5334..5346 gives 5339.58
